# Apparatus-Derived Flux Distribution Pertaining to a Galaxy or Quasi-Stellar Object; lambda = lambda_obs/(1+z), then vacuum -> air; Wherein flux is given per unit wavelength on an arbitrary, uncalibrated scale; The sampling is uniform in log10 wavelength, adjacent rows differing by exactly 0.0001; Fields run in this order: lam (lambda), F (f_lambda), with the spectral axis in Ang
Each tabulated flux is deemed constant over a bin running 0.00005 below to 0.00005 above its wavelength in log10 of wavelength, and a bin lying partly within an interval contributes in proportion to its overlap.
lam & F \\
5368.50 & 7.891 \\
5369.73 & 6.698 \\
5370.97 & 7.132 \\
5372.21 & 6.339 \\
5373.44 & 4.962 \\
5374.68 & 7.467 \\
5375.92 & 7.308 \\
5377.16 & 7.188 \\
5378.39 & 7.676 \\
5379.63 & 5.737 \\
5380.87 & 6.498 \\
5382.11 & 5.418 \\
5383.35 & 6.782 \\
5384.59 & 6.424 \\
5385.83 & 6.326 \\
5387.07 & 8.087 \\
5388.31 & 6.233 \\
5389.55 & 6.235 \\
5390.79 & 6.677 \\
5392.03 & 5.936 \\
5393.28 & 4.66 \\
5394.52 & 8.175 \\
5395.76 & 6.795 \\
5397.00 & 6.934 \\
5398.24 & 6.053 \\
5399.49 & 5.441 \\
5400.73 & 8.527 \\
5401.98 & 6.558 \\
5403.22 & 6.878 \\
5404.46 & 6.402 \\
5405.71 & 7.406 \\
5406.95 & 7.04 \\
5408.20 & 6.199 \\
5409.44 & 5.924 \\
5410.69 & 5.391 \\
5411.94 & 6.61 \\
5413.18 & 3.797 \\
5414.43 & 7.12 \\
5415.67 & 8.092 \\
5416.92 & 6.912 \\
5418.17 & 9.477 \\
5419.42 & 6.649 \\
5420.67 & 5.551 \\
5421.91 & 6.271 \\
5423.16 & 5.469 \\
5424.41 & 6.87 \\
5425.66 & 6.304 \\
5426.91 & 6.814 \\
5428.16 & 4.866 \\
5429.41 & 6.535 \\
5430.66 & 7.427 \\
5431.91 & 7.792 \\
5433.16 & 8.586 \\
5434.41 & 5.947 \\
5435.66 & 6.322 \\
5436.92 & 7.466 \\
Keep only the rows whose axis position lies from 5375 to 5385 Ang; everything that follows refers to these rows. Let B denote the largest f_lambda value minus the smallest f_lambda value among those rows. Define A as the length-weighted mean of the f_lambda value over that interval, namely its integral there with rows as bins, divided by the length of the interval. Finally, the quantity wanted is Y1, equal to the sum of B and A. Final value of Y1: 8.9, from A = 6.66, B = 2.3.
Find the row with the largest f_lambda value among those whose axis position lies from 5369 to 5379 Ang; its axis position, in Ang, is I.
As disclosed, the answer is 5378.39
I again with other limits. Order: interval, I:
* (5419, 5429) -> 5424.41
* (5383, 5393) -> 5387.07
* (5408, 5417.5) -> 5415.67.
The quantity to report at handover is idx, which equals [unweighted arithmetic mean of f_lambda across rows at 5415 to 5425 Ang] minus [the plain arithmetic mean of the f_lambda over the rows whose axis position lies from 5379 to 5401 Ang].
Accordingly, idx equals 0.4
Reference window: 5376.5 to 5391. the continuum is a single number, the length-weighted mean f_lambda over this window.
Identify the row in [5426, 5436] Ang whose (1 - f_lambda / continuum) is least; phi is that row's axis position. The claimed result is 5433.16 Ang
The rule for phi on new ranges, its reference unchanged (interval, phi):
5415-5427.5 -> 5418.17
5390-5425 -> 5418.17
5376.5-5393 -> 5387.07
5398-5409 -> 5400.73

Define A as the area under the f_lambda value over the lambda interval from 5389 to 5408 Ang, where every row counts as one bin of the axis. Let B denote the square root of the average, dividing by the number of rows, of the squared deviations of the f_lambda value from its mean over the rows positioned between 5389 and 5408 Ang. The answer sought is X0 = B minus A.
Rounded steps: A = 126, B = 0.9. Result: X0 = -125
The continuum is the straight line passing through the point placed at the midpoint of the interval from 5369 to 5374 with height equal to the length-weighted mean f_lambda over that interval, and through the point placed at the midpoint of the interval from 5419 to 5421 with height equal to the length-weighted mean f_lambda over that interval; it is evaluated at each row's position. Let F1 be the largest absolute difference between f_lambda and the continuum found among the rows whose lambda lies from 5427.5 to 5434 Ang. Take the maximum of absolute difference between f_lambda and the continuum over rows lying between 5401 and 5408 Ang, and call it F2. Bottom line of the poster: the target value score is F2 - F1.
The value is -1.31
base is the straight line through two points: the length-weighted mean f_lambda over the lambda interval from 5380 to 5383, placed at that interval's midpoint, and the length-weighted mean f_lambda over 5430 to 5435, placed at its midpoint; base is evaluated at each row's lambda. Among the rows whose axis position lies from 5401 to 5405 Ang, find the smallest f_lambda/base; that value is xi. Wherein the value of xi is 0.96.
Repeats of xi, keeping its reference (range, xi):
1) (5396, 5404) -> 0.84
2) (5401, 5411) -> 0.79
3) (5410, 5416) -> 0.55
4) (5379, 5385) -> 0.90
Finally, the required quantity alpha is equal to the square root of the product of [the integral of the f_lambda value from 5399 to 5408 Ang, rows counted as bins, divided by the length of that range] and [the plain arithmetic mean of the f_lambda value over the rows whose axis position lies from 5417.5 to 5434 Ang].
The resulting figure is 6.85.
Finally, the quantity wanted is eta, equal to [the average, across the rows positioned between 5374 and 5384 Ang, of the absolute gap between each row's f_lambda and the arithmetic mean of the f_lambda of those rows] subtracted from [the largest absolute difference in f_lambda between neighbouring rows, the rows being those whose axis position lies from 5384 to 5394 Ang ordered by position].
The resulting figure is 1.20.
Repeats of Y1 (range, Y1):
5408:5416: 10.4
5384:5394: 9.8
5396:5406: 9.8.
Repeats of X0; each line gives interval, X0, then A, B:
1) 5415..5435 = -136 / 137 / 1.2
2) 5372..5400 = -181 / 182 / 0.9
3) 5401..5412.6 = -75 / 76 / 0.6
